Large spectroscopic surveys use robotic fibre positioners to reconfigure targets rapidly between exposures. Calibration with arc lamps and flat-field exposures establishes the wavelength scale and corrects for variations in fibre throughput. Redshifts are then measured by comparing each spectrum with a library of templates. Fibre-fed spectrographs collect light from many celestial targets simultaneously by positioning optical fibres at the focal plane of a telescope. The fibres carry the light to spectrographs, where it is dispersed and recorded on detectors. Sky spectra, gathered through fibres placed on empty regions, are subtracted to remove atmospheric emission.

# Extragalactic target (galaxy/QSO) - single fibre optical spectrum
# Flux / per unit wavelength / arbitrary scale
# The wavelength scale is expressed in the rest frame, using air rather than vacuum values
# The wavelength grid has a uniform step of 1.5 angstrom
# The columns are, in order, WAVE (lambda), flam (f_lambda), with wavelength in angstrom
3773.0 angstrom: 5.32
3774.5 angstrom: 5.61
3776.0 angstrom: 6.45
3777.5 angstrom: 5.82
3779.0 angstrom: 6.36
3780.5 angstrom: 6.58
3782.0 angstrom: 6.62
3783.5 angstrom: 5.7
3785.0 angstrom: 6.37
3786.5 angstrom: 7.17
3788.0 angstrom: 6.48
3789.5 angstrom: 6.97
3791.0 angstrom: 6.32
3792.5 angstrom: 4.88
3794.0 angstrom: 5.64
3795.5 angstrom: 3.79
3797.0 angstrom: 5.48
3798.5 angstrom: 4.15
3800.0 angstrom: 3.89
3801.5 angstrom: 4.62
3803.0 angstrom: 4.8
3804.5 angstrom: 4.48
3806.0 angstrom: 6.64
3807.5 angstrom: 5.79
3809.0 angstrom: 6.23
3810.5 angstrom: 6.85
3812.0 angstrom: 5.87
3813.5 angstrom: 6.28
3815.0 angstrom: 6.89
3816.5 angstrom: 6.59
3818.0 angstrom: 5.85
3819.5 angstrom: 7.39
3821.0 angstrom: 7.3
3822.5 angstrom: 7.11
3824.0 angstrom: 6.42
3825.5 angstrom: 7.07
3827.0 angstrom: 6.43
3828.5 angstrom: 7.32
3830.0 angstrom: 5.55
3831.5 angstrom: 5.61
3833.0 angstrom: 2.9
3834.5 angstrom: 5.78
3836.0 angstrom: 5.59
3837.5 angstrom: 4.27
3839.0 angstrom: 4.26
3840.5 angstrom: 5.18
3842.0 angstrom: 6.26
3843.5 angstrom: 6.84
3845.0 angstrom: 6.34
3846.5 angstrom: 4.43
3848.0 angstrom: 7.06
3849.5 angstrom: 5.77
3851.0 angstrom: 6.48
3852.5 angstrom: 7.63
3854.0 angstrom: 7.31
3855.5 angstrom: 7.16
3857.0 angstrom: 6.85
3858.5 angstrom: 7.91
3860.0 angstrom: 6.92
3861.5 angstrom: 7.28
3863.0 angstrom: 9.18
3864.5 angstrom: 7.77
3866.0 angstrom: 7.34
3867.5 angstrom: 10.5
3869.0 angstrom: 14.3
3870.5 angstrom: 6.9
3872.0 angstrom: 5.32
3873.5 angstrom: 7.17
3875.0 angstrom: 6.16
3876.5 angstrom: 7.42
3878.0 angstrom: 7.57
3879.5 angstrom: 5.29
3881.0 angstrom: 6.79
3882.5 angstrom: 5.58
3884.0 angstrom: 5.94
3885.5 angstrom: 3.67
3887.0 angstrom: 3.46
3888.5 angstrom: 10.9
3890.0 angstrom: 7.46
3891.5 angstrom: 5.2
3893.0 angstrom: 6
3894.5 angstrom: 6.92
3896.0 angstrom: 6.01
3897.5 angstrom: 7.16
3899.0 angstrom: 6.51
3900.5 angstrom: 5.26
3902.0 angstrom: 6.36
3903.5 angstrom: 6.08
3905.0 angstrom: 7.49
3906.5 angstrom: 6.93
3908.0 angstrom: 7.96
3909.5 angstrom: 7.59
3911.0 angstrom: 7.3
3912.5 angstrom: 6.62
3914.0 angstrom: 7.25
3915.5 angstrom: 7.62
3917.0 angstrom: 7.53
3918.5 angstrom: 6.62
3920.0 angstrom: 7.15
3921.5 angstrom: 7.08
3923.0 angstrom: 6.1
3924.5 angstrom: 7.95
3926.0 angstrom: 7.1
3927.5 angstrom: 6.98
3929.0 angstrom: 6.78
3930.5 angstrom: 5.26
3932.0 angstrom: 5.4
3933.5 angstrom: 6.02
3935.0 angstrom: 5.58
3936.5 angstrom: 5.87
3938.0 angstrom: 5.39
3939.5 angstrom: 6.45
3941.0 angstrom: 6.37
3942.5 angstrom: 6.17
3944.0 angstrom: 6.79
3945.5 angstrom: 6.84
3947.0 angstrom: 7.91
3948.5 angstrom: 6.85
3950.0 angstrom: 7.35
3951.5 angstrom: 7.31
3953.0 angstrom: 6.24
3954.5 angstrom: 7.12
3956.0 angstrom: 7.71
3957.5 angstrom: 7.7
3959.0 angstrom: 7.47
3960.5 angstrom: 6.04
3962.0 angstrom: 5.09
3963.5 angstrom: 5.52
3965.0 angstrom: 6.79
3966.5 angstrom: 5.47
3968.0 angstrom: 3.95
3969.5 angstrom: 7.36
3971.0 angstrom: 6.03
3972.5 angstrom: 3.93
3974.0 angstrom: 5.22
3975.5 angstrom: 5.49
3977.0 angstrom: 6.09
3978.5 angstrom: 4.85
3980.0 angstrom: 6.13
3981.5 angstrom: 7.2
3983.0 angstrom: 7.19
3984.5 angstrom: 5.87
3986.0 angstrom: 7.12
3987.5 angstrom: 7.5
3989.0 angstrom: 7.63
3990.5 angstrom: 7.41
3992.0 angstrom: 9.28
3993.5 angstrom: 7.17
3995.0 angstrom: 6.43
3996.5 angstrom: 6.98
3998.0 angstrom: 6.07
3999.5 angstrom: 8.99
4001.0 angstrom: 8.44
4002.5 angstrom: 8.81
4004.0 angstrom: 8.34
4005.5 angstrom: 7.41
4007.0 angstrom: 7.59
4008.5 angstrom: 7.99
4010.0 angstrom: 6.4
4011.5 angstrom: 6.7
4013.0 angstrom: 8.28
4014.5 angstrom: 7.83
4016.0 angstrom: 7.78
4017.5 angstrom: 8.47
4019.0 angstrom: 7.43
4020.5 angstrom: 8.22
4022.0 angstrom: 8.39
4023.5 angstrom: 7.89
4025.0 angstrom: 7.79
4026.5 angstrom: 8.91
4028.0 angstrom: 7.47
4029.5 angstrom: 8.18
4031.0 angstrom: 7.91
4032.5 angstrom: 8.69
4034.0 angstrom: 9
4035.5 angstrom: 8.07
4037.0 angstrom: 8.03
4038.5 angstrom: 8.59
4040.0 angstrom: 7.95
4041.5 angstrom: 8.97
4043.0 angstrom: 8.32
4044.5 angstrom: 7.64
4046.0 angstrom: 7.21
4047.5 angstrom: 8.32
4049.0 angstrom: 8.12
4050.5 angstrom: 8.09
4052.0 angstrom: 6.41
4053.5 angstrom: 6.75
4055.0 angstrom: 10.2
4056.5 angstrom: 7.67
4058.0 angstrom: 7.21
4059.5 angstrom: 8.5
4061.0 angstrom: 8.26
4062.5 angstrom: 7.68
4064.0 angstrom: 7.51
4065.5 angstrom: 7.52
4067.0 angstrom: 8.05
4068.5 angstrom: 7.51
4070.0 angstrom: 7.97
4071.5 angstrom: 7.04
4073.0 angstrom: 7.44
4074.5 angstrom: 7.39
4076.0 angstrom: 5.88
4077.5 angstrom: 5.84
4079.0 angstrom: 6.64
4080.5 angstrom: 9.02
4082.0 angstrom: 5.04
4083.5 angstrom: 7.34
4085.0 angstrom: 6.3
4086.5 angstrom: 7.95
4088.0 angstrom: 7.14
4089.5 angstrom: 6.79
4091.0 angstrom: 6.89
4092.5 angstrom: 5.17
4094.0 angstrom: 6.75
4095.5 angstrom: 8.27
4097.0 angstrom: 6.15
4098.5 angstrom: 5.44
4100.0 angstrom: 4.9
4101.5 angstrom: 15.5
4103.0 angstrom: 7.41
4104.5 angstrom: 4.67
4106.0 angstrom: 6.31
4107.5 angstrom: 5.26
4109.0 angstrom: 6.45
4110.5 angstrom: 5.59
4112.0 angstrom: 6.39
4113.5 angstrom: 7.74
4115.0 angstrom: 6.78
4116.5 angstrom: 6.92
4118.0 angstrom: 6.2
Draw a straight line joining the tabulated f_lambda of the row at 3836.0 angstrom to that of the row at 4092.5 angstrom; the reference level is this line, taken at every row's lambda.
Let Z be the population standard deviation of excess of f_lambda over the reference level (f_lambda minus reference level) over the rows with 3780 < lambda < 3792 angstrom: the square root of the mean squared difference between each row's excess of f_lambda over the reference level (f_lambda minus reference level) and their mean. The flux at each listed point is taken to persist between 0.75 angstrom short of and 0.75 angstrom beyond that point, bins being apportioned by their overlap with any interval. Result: 0.4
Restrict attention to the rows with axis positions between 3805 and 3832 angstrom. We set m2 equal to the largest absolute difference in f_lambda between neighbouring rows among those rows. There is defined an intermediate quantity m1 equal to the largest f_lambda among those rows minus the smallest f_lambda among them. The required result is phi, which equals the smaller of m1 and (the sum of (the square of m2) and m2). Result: 1.8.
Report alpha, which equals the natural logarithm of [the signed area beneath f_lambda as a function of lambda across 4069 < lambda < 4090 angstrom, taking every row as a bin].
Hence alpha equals 4.99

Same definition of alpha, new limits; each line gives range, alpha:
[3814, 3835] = 4.89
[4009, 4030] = 5.10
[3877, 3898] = 4.88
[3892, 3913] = 4.95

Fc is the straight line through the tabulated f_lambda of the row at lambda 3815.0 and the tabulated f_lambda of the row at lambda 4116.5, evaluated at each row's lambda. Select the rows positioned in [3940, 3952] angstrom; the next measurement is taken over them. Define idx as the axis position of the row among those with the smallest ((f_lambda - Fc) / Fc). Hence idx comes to 3942.5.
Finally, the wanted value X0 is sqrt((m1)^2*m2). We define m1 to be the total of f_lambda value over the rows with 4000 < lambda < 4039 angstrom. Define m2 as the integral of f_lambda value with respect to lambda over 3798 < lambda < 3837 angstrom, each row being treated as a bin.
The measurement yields 3165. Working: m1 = 209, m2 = 230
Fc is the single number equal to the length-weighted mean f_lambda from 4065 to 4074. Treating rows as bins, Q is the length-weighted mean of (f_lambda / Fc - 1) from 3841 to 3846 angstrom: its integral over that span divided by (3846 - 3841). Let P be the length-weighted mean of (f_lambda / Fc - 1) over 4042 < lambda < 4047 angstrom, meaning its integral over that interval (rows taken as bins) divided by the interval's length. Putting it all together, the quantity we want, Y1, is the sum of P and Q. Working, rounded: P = 0.03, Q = -0.17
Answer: -0.14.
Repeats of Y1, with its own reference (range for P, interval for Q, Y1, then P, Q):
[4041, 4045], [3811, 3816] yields -0.06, 0.10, -0.16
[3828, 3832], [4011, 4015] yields -0.18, -0.19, 0.01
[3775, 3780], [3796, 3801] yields -0.59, -0.18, -0.41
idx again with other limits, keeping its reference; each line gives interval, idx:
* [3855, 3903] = 3887.0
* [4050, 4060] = 4052.0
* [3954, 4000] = 3972.5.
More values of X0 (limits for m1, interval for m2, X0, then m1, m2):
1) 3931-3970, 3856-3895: 2784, 167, 279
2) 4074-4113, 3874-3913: 2816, 176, 255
